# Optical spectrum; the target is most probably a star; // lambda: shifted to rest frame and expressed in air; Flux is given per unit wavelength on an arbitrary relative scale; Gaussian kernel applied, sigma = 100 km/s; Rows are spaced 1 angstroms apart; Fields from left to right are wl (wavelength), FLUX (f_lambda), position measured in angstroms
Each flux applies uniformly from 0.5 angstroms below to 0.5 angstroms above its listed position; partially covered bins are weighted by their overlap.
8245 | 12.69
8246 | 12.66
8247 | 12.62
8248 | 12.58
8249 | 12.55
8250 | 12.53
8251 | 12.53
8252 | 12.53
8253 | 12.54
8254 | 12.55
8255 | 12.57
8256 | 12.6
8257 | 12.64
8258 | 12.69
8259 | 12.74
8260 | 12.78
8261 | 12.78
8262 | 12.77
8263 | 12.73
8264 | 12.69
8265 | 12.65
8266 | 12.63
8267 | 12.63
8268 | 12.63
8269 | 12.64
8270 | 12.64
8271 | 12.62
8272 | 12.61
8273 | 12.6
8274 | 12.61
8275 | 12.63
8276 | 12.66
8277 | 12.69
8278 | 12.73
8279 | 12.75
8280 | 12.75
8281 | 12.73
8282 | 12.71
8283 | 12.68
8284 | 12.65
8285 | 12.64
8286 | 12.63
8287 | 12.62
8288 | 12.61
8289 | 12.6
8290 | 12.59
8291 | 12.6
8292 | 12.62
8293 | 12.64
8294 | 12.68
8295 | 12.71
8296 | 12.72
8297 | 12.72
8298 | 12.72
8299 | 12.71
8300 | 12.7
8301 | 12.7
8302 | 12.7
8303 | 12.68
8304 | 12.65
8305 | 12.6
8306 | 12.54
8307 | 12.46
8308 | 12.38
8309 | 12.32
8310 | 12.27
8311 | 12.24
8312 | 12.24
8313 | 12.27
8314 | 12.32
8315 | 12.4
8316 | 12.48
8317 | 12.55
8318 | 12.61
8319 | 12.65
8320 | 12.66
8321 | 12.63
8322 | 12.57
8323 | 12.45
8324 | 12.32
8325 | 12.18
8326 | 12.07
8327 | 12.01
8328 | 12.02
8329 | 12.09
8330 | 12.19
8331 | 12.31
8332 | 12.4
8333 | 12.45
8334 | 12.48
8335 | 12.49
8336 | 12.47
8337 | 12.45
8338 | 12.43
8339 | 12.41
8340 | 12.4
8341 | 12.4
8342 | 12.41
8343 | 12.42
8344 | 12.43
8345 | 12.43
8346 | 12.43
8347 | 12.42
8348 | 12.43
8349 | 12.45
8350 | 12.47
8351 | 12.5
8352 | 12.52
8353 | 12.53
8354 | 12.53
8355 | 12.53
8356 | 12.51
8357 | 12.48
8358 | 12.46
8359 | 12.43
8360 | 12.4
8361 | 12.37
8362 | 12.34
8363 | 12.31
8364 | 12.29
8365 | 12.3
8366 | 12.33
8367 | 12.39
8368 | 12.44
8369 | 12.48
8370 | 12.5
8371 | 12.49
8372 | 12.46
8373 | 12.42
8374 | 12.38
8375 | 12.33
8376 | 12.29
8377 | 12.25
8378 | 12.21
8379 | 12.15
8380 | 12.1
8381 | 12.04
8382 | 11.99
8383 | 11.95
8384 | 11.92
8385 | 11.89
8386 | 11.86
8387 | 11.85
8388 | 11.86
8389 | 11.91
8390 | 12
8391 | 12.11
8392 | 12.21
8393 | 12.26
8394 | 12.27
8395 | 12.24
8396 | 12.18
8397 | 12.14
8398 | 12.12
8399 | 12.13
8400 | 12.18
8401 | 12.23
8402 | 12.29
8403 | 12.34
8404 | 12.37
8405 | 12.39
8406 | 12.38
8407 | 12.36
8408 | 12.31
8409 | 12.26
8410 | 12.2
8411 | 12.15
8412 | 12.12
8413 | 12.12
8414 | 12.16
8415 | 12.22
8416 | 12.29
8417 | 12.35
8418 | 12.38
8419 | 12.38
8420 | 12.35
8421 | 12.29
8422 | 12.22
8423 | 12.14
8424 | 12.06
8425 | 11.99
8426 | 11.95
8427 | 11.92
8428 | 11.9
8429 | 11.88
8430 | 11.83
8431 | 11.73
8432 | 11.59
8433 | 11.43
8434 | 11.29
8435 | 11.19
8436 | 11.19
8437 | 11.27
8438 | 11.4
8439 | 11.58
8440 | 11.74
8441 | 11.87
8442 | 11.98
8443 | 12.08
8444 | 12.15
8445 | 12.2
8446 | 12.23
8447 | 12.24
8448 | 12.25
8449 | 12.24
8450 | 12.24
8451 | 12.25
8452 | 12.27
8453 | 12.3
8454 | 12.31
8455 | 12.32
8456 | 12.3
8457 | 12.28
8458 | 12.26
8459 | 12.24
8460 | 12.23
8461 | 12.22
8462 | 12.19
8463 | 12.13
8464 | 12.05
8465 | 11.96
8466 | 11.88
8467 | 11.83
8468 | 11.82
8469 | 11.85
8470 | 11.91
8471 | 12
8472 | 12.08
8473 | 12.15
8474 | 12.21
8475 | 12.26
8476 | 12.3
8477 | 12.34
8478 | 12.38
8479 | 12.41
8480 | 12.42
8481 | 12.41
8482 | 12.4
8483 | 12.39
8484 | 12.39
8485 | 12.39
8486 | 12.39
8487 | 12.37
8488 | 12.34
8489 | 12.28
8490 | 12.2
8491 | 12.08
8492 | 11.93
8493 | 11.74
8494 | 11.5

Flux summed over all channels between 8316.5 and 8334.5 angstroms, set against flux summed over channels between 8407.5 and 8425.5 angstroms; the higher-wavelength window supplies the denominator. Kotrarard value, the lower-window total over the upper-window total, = 1.01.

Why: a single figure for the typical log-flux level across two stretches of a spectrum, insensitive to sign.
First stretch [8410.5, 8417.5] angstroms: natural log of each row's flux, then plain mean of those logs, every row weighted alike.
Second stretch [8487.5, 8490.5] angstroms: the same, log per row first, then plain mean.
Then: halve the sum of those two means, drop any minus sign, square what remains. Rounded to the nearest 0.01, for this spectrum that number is 6.27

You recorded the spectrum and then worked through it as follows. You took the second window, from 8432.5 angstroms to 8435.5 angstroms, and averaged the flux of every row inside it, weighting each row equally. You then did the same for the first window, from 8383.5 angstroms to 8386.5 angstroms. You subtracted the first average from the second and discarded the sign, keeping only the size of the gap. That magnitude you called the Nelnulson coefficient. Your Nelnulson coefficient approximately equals 0.6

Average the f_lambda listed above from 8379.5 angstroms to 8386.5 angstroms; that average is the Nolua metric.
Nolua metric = 12.0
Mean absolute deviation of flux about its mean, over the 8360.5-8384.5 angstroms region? 0.14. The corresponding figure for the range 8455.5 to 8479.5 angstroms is 0.15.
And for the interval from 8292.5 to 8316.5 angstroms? 0.16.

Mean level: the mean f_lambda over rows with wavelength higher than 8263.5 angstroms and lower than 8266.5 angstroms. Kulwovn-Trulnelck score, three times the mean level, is 38.0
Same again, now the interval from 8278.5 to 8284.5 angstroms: 38.1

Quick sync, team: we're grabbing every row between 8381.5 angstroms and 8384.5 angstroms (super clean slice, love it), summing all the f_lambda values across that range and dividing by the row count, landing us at 12.0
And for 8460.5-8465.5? 12.1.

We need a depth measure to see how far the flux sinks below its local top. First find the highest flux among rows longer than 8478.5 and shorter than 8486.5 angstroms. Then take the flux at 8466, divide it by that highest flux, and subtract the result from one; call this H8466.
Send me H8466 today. 0.04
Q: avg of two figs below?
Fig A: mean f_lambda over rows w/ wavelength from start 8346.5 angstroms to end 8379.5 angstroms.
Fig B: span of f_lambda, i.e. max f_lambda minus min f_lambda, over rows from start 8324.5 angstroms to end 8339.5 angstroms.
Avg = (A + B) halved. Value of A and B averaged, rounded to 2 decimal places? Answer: 6.44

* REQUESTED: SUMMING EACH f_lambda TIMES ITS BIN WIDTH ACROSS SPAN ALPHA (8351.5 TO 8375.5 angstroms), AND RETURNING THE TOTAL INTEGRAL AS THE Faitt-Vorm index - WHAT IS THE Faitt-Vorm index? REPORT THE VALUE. 298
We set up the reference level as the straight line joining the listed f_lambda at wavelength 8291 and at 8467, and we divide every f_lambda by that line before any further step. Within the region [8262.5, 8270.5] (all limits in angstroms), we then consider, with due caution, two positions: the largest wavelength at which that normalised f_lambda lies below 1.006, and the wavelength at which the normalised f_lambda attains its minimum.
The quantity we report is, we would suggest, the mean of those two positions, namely 8268.0 angstroms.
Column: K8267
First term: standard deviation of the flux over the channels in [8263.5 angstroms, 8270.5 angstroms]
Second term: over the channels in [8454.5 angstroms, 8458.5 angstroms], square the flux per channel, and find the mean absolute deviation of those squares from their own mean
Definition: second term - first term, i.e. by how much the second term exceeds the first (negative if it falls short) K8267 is 0.47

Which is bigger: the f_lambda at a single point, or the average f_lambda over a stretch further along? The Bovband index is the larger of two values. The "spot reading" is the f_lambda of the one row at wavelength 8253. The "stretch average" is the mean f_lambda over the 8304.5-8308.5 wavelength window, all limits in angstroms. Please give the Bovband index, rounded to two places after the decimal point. 12.54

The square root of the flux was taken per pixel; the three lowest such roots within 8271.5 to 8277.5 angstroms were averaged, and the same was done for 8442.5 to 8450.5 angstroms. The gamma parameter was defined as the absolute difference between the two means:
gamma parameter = 0.066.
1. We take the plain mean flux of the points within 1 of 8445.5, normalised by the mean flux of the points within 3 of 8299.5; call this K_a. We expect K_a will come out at 0.96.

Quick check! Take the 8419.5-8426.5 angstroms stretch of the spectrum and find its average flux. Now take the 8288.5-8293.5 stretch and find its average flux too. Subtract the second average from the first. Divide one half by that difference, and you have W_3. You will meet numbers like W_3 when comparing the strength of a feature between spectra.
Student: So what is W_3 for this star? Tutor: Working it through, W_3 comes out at -1.1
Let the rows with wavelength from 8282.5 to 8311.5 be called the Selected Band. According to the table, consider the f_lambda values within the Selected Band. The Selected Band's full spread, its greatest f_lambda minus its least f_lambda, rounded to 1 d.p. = 0.5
